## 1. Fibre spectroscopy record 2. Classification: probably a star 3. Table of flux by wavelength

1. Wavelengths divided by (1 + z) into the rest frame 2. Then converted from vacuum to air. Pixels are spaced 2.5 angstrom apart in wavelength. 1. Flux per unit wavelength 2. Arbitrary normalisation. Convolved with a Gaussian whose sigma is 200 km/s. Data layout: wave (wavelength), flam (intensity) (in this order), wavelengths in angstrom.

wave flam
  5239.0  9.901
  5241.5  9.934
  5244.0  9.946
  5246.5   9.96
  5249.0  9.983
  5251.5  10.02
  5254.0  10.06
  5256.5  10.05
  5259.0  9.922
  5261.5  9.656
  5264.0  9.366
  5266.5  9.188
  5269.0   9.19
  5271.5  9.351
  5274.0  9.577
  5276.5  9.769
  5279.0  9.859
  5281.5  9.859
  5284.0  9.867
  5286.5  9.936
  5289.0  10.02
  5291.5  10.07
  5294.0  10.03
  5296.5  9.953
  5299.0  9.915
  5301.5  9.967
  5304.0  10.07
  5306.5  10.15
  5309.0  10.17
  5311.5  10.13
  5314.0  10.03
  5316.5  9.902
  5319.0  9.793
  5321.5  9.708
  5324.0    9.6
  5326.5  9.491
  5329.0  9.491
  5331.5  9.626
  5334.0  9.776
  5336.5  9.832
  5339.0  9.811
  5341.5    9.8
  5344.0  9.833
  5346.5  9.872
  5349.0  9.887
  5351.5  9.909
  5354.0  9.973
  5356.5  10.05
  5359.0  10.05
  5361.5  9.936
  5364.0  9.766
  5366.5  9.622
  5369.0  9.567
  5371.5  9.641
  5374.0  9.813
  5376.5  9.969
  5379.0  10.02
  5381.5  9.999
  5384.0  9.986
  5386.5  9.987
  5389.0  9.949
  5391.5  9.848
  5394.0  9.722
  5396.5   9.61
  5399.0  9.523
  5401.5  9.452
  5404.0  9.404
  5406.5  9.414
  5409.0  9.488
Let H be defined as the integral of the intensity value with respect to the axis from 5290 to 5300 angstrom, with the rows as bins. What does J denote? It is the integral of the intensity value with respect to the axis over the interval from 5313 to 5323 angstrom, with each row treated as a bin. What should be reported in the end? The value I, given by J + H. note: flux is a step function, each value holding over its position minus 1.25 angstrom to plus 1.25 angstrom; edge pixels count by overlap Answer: 198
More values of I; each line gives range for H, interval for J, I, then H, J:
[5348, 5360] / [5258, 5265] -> 187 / 120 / 68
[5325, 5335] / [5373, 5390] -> 265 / 96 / 169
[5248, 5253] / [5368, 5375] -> 118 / 50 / 68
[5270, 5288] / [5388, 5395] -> 244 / 175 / 69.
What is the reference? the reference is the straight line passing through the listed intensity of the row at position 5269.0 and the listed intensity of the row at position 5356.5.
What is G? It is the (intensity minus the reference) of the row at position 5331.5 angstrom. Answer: -0.18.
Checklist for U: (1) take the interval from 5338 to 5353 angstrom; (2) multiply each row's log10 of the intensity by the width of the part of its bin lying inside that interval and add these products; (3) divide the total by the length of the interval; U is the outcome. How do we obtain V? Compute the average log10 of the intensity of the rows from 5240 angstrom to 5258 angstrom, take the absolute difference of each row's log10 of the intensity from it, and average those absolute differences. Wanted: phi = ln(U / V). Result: 6.3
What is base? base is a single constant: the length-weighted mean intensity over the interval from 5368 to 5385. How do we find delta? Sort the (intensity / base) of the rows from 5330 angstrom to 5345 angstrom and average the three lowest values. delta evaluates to 0.99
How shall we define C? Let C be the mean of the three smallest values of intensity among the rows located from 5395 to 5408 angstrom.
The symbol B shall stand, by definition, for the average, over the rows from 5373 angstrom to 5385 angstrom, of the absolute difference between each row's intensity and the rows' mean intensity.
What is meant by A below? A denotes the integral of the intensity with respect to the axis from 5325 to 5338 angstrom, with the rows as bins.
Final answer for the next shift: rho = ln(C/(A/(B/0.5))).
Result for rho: -4.75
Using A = 125.4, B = 0.058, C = 9.4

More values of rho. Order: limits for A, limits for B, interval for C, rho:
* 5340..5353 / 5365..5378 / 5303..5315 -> -3.85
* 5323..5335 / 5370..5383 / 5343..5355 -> -3.81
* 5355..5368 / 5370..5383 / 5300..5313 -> -3.90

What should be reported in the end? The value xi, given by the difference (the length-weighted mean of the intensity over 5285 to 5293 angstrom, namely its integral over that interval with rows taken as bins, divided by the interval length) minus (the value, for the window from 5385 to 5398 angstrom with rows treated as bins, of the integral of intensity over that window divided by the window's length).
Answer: 0.2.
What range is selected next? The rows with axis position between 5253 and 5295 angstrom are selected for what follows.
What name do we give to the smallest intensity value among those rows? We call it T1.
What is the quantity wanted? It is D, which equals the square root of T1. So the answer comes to 3.031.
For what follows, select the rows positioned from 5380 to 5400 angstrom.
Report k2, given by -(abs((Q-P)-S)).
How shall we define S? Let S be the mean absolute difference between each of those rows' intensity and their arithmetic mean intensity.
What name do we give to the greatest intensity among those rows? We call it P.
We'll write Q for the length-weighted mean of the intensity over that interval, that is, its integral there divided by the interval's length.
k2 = -0.32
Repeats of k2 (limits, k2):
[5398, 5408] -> -0.11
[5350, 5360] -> -0.11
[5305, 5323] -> -0.35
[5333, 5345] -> -0.04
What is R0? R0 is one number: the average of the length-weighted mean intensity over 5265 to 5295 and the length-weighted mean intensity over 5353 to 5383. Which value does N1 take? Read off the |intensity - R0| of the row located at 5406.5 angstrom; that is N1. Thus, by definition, 0.38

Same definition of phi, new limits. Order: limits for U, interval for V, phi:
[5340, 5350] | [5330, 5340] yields 5.8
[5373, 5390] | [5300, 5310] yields 5.8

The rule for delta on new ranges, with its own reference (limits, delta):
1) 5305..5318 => 1.02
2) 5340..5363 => 1.00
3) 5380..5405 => 0.96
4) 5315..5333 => 0.97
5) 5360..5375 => 0.97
